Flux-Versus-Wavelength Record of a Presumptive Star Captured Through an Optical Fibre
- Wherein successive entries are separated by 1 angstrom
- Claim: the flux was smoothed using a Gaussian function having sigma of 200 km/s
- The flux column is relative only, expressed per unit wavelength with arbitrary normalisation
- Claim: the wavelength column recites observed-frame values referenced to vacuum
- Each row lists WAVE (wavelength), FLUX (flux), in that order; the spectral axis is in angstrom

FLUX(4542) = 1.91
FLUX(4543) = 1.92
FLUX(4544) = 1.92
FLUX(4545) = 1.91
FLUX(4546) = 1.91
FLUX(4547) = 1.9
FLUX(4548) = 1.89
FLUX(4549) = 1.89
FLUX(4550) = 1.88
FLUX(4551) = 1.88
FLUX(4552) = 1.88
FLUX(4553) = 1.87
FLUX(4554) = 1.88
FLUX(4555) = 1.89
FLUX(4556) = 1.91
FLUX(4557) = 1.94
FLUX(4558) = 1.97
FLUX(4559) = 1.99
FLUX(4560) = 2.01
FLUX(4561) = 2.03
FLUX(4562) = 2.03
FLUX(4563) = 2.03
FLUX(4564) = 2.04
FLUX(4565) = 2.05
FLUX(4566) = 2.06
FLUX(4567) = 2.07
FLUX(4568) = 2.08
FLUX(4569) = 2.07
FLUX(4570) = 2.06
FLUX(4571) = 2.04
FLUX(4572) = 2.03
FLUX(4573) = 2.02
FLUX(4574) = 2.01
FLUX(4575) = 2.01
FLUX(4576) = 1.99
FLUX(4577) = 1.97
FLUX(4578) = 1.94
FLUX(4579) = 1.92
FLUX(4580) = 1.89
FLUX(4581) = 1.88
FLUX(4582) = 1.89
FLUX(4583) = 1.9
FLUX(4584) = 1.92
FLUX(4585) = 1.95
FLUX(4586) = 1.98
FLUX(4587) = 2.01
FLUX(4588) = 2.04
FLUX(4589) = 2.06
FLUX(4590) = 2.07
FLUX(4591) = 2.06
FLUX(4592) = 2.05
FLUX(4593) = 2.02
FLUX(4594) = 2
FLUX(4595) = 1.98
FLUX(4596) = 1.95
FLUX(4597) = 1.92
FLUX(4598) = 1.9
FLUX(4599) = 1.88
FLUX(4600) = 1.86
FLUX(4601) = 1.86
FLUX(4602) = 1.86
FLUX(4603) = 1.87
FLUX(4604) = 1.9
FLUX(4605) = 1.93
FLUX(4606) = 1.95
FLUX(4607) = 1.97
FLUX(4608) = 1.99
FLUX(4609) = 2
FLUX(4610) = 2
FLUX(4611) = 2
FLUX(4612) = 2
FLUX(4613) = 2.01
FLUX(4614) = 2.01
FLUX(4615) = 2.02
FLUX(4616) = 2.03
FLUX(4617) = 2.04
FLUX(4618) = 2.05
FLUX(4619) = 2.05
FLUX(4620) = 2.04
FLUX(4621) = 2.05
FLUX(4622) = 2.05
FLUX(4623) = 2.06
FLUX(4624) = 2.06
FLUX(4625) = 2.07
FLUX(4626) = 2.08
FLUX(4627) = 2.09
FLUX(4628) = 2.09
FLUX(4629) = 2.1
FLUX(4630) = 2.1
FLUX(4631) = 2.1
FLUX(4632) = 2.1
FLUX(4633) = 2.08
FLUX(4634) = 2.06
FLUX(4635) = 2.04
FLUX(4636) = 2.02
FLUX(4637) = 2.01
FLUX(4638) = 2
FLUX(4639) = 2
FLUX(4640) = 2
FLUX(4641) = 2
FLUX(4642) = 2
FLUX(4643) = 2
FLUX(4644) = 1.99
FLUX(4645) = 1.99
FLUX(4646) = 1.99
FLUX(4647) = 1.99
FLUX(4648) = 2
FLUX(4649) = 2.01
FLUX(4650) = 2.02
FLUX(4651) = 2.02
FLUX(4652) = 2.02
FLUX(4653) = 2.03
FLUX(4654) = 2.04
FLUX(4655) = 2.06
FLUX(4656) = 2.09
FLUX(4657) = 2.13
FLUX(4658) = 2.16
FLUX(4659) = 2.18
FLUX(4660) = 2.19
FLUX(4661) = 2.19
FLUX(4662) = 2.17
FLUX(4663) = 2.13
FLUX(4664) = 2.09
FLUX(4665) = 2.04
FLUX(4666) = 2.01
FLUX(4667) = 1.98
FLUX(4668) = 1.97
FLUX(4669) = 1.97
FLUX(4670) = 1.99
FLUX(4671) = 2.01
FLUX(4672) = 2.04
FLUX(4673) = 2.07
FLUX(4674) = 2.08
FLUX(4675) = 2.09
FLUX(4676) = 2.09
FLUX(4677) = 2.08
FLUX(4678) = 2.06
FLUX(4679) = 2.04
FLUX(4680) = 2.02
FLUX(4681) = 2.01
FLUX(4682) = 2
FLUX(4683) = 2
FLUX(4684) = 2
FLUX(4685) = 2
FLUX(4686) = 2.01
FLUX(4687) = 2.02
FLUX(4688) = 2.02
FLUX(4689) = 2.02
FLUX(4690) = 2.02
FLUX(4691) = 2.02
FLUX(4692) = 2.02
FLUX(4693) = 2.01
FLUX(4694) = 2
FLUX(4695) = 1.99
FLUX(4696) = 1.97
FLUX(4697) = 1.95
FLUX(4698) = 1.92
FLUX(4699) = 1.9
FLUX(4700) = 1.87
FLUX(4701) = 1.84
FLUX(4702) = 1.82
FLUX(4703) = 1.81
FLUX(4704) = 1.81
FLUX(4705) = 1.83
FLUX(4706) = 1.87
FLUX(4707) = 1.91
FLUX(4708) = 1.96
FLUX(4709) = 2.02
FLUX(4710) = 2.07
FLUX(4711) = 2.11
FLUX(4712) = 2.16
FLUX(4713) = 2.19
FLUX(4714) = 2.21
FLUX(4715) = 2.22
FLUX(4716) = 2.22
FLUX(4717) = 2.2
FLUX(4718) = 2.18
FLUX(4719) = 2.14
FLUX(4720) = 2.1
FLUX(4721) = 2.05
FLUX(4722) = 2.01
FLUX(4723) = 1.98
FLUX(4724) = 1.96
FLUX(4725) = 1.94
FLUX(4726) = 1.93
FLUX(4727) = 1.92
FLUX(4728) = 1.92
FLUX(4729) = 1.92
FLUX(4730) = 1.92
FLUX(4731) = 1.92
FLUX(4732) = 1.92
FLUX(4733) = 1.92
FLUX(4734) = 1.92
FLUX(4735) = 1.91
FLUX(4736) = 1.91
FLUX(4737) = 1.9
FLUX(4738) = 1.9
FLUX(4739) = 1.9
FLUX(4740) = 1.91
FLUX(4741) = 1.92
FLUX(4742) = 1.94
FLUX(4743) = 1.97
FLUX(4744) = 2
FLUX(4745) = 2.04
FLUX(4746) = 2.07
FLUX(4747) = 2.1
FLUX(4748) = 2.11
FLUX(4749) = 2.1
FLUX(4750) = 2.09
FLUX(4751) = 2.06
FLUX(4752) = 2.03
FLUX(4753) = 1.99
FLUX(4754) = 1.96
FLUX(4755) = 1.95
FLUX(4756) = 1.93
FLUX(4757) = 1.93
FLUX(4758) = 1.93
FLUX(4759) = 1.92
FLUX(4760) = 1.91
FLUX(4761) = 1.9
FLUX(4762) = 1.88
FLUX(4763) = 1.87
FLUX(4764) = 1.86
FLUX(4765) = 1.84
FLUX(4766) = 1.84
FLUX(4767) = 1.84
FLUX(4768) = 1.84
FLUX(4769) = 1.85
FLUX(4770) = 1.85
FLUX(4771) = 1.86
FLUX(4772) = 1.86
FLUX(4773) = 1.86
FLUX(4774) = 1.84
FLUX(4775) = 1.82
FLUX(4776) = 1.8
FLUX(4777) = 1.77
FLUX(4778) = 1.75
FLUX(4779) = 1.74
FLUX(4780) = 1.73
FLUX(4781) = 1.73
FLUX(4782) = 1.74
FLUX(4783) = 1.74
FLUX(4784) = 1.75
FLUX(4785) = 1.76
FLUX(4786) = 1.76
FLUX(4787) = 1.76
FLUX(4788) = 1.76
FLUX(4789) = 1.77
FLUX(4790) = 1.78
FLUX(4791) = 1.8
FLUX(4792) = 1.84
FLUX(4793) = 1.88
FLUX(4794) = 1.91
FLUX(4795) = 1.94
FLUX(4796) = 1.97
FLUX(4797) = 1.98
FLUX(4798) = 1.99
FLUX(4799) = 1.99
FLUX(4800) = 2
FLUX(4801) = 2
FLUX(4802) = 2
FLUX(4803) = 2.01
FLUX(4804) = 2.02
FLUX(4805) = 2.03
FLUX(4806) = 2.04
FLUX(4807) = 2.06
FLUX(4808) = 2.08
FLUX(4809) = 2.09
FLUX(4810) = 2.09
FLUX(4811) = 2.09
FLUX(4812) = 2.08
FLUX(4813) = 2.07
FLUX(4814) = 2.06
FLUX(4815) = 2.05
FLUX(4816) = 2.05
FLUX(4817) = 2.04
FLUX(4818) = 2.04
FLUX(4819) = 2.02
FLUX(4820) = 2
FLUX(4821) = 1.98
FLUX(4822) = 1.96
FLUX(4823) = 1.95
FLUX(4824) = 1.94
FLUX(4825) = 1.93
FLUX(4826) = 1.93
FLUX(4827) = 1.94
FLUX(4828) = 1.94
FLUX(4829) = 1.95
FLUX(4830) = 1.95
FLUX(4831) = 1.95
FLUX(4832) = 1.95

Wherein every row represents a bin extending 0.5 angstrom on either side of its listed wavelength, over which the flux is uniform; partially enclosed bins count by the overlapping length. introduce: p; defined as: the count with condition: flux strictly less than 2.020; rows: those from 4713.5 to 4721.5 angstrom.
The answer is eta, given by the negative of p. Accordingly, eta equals 0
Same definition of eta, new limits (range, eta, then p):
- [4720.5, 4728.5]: -7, 7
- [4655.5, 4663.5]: 0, 0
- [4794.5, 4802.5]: -8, 8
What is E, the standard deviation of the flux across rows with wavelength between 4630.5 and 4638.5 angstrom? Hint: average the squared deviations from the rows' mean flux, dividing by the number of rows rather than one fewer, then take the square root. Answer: 0.037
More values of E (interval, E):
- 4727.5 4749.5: 0.072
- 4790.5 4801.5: 0.067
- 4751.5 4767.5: 0.054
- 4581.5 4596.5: 0.058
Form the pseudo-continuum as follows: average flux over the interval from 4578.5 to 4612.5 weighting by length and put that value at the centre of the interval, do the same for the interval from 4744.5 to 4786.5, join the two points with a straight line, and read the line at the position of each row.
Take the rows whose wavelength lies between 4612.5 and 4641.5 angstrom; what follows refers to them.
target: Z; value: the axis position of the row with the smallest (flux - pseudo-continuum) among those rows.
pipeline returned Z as 4613 angstrom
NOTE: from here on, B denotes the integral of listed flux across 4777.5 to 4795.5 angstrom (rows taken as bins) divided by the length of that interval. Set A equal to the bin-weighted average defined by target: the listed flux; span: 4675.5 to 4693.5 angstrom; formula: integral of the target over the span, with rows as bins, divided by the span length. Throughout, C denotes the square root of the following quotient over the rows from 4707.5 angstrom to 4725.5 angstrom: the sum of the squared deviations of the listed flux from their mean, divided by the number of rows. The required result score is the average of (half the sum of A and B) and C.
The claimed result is 1.00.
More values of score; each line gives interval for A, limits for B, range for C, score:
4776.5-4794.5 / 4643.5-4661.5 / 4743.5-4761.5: 1.00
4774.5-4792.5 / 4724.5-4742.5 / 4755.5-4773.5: 0.94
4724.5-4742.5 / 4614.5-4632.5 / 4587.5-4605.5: 1.03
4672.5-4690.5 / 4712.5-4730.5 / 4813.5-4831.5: 1.05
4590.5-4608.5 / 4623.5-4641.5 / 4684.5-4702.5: 1.03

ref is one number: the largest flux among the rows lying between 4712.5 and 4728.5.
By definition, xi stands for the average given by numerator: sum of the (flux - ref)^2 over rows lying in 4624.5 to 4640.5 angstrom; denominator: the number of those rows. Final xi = 0.03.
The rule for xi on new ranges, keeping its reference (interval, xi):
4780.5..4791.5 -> 0.21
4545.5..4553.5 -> 0.11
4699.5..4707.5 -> 0.14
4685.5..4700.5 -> 0.06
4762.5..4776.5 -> 0.14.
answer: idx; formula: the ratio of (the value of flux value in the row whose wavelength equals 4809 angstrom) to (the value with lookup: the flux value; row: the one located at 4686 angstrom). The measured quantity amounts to 1.04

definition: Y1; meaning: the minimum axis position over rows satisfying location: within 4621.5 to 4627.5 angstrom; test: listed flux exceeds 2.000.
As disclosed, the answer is 4622 angstrom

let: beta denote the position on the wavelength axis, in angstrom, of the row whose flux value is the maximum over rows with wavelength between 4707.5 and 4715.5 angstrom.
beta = 4715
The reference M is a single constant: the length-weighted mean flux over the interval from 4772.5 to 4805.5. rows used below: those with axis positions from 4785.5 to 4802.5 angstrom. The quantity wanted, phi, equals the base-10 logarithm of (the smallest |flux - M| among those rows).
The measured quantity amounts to -1.82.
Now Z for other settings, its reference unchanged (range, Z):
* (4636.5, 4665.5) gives 4644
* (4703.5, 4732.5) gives 4704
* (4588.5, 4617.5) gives 4600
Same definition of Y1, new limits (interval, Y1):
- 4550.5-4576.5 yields 4560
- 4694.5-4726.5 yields 4709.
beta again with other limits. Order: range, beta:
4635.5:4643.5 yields 4636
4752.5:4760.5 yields 4753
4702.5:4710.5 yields 4710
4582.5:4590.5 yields 4590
